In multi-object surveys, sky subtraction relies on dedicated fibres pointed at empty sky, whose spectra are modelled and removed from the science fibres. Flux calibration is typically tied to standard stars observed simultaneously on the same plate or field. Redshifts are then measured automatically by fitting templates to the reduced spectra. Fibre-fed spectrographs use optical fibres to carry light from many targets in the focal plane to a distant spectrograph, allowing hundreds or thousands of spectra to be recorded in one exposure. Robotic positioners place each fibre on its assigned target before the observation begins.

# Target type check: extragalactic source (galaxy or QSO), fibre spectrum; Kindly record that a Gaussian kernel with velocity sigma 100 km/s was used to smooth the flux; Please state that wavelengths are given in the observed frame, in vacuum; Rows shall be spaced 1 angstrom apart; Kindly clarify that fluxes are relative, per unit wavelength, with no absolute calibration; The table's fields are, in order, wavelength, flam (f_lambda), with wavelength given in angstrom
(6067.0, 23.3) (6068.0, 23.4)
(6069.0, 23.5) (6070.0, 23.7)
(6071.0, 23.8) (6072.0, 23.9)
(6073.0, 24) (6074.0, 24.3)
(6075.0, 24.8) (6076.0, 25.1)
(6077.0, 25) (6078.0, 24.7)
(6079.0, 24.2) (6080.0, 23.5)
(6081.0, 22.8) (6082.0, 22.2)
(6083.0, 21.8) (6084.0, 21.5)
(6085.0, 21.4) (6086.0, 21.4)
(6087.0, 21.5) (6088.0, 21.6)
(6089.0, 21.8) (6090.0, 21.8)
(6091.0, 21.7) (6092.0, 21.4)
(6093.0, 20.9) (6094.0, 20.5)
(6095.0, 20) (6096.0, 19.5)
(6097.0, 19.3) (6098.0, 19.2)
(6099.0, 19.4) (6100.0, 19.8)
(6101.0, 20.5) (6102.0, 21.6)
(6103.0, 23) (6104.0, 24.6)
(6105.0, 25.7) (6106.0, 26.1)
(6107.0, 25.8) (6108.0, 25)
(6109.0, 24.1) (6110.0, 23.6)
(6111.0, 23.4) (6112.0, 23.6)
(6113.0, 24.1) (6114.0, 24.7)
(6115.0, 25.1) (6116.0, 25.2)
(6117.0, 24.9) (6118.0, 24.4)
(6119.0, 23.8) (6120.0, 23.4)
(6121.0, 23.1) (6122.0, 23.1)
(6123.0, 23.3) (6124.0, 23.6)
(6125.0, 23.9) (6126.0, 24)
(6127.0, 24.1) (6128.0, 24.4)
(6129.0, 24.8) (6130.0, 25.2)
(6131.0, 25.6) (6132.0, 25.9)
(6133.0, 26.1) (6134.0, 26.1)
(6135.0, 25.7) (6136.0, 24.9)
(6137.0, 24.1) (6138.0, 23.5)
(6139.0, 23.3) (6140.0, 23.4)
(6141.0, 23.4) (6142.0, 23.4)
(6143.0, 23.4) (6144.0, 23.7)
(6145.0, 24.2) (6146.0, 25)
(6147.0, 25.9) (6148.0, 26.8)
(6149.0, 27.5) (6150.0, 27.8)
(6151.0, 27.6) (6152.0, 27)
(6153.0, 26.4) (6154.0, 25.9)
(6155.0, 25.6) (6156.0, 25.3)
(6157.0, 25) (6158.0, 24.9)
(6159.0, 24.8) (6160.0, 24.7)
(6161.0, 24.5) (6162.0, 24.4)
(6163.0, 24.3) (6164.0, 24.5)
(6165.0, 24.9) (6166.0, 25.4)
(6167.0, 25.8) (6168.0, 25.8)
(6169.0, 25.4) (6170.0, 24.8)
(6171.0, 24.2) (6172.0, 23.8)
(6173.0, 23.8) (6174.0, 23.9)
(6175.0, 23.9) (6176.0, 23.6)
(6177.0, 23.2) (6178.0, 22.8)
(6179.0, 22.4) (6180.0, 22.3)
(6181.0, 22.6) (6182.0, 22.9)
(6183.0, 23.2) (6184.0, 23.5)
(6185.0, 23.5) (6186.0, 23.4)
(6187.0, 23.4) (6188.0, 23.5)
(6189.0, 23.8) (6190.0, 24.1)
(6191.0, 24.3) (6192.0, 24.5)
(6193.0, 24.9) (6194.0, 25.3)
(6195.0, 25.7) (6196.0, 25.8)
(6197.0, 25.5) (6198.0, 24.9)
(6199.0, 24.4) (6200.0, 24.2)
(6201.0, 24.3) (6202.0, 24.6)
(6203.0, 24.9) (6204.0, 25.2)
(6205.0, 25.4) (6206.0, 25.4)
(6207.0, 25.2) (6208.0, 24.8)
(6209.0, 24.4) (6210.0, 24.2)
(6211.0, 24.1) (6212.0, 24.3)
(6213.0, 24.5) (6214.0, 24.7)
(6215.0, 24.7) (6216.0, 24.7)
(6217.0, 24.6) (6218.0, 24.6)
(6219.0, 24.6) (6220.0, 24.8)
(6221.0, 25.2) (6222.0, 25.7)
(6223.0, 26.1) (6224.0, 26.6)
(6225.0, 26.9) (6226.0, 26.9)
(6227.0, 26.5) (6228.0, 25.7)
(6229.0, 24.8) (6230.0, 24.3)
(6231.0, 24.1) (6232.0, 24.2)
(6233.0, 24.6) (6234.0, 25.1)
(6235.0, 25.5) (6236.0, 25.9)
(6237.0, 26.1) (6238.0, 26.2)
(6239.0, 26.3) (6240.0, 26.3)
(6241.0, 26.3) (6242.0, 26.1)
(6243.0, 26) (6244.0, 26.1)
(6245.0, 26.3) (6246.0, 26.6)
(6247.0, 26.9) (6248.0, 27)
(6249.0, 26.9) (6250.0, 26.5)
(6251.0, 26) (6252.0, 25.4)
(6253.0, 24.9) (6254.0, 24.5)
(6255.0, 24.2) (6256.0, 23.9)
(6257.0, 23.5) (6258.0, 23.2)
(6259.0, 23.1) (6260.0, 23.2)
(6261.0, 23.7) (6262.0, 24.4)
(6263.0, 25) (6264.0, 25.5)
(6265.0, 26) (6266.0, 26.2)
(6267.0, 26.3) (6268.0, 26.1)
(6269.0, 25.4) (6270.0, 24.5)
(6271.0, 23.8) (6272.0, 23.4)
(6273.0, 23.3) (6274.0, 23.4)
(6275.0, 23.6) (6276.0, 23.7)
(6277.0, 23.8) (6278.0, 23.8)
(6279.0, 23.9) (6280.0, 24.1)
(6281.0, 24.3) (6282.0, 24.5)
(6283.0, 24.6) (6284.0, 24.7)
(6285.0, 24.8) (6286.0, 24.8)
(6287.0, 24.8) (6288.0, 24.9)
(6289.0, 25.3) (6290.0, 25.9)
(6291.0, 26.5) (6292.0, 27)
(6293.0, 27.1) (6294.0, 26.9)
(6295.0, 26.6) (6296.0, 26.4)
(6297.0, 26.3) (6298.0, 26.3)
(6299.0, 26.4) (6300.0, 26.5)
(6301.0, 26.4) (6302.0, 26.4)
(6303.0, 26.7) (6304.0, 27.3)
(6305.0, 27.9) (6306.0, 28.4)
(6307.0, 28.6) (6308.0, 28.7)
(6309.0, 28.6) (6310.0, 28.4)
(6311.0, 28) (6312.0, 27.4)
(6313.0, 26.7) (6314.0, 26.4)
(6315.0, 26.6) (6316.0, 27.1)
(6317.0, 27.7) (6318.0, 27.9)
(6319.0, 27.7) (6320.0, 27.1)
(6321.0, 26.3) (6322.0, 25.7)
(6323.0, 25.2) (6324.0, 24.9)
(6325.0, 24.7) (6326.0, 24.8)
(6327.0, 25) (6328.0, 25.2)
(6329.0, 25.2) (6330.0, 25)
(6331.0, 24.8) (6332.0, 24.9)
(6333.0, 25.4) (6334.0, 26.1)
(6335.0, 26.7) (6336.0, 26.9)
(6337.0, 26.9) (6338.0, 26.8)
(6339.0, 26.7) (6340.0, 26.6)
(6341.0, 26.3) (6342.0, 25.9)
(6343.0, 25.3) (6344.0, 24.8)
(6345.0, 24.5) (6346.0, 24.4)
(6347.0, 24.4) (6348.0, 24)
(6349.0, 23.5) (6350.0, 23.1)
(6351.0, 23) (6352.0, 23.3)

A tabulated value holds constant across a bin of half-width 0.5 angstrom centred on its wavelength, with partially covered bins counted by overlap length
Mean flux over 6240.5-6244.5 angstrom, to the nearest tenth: 26.1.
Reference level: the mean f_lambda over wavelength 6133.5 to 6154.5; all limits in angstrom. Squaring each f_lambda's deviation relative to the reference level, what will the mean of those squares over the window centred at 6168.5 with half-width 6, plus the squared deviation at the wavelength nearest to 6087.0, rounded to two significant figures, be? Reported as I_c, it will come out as 14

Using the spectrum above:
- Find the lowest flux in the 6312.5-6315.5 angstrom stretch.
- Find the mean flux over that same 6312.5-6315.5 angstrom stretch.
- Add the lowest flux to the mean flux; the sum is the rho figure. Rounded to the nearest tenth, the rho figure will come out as 53.0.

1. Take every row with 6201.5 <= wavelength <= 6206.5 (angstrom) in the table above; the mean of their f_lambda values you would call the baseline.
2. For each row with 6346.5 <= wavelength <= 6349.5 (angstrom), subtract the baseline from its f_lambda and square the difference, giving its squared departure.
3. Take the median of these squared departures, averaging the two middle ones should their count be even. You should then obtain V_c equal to 1.21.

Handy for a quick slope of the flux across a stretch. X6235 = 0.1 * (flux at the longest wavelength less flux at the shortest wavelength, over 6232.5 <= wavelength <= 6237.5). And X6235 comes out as 0.15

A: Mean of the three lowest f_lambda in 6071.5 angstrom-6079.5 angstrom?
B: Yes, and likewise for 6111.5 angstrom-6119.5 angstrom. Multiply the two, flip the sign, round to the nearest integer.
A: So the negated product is -573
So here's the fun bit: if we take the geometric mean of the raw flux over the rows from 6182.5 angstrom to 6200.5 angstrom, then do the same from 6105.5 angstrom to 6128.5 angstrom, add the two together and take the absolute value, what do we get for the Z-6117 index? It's 48.5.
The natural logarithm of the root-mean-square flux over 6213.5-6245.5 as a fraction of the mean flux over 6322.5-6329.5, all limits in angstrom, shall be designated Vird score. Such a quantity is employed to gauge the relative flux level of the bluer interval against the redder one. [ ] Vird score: 0.021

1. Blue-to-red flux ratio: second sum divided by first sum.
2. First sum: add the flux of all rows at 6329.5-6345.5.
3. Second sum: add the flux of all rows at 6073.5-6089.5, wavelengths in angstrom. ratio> 0.89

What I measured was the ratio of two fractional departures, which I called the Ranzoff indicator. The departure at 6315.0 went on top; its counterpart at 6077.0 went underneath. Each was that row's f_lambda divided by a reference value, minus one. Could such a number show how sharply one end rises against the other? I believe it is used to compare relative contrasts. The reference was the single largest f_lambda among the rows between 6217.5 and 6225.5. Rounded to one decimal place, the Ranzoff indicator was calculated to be 0.2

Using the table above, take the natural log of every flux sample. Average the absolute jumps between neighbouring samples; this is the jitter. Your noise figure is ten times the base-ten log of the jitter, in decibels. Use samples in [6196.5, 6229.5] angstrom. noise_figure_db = -19.6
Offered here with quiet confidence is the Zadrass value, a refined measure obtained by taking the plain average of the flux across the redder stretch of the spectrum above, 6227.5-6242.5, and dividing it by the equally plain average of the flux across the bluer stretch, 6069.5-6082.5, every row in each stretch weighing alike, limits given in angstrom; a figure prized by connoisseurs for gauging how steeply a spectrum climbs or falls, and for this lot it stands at 1.06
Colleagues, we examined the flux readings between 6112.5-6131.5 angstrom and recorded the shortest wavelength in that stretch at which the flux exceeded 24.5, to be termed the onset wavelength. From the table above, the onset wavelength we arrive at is 6114.0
